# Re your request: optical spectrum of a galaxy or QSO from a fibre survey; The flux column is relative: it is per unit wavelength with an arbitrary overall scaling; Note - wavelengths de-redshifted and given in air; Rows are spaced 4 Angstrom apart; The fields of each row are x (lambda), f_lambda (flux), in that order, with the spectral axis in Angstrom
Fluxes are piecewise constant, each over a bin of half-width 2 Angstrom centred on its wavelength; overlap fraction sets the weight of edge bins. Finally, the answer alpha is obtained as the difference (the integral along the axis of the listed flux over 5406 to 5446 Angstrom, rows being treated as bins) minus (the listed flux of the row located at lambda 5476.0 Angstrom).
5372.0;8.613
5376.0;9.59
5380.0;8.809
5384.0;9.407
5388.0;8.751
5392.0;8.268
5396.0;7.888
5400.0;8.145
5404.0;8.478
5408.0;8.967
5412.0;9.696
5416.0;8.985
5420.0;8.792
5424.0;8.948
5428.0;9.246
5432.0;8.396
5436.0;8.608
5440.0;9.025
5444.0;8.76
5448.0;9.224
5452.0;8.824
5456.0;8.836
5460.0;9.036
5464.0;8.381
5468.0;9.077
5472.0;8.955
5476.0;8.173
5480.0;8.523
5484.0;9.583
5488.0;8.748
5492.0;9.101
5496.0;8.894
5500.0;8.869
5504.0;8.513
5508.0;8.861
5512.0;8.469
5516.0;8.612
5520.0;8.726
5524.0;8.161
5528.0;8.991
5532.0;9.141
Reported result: 350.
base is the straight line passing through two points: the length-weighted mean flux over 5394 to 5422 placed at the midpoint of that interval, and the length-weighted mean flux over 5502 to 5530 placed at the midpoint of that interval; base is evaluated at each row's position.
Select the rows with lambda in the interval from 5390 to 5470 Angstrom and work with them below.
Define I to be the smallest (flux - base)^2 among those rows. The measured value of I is 0.0058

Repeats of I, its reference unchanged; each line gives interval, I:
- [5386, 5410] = 0.0007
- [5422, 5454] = 0.0058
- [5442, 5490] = 0.0067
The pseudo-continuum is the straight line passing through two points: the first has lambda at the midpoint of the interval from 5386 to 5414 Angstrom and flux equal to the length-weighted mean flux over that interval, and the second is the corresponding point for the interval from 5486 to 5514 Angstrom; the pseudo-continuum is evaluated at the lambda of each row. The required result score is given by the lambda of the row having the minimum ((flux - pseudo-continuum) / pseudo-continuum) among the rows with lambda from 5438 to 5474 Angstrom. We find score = 5464.0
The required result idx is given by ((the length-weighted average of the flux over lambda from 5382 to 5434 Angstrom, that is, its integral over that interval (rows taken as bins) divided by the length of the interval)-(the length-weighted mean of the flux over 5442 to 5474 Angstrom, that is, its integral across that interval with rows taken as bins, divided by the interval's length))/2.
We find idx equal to -0.060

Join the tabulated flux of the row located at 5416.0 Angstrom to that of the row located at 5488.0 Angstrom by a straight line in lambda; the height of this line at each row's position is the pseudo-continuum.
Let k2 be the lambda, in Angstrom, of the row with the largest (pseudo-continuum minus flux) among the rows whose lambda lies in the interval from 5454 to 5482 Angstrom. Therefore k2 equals 5476.0 Angstrom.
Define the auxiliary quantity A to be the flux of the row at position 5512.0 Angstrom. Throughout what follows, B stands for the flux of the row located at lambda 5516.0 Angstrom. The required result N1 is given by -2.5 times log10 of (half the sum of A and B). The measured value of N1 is -2.33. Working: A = 8.469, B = 8.612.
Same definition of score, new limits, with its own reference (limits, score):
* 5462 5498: 5476.0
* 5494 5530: 5524.0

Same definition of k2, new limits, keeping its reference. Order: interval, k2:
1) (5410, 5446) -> 5432.0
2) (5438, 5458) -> 5444.0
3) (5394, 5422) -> 5396.0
